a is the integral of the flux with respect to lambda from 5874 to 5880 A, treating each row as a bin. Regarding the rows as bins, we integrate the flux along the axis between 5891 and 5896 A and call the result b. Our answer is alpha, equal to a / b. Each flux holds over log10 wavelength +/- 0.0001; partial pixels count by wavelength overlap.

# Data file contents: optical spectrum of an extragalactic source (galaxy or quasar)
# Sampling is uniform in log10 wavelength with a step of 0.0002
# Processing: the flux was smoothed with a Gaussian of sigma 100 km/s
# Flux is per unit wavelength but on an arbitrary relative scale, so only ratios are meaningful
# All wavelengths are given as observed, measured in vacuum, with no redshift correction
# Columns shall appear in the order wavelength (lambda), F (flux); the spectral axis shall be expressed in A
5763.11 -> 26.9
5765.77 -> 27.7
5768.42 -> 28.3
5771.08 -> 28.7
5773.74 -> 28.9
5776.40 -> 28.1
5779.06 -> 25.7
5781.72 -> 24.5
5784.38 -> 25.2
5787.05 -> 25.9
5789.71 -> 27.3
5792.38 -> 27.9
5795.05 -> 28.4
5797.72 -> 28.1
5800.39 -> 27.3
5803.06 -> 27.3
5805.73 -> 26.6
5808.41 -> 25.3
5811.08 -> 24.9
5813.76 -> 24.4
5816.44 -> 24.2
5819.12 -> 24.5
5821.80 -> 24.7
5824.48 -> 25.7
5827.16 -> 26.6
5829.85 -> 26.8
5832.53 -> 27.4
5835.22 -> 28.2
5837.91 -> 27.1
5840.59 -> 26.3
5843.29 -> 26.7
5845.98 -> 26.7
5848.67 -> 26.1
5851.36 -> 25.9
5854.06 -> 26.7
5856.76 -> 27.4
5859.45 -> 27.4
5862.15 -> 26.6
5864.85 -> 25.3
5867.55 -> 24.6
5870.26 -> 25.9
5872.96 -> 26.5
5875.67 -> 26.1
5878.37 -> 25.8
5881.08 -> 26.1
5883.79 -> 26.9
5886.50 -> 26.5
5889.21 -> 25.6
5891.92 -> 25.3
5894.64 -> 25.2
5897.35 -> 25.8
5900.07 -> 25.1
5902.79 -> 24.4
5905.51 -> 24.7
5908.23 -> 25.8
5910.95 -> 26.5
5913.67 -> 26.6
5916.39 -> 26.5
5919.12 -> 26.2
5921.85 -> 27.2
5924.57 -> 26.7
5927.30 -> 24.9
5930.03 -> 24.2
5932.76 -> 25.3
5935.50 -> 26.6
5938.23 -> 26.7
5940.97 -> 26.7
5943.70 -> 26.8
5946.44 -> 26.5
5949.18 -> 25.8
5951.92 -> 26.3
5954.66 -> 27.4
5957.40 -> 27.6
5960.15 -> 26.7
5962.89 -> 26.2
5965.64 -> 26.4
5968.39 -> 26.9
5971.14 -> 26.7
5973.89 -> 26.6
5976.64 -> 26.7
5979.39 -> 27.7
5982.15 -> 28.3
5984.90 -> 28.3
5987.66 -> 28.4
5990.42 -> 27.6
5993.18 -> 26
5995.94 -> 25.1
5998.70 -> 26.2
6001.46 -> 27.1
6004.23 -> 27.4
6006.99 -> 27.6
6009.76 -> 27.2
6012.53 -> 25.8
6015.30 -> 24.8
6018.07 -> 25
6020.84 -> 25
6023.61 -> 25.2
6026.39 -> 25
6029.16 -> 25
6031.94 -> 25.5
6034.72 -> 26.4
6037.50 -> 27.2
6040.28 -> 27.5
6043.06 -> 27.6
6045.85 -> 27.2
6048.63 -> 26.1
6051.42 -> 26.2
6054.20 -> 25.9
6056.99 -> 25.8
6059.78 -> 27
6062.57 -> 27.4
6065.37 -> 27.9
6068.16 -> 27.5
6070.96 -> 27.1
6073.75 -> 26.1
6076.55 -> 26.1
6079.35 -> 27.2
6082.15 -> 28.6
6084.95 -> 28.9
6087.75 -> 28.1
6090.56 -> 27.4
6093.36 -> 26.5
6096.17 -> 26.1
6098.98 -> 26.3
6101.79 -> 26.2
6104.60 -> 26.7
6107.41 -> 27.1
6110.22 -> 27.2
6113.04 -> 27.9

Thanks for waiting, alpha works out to 1.24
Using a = 156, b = 126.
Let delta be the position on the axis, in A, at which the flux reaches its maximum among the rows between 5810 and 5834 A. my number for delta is 5832.53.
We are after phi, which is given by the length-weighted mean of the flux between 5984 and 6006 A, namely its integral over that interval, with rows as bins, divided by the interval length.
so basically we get 26.99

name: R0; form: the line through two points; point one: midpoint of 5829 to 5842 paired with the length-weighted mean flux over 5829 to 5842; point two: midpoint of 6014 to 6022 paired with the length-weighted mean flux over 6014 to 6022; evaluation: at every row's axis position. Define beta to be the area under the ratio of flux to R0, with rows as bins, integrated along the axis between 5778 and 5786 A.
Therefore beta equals 7.2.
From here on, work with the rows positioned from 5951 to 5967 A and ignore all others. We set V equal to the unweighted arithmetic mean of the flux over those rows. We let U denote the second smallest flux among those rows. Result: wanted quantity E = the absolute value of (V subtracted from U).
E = 0.47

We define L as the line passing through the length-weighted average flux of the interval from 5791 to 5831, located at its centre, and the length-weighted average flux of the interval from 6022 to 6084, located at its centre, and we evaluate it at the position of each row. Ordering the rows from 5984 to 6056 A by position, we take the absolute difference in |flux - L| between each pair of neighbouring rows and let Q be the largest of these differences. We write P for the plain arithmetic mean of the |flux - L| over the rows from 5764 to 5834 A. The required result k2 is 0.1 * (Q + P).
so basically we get 0.248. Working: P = 1.4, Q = 1.09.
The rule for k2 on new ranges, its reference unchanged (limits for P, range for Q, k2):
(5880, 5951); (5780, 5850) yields 0.181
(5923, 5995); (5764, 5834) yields 0.232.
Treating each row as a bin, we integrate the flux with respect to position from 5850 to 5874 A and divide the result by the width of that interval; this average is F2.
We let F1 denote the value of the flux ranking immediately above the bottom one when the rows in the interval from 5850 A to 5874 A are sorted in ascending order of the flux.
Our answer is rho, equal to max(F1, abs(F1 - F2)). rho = 25.3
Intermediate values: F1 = 25.3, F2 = 26.3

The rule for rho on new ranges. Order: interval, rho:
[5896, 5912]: 24.7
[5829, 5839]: 27.1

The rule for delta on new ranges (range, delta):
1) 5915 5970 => 5957.40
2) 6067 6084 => 6082.15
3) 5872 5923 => 5921.85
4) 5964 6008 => 5987.66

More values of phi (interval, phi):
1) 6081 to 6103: 27.25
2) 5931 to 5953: 26.30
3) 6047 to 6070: 26.74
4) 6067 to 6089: 27.45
